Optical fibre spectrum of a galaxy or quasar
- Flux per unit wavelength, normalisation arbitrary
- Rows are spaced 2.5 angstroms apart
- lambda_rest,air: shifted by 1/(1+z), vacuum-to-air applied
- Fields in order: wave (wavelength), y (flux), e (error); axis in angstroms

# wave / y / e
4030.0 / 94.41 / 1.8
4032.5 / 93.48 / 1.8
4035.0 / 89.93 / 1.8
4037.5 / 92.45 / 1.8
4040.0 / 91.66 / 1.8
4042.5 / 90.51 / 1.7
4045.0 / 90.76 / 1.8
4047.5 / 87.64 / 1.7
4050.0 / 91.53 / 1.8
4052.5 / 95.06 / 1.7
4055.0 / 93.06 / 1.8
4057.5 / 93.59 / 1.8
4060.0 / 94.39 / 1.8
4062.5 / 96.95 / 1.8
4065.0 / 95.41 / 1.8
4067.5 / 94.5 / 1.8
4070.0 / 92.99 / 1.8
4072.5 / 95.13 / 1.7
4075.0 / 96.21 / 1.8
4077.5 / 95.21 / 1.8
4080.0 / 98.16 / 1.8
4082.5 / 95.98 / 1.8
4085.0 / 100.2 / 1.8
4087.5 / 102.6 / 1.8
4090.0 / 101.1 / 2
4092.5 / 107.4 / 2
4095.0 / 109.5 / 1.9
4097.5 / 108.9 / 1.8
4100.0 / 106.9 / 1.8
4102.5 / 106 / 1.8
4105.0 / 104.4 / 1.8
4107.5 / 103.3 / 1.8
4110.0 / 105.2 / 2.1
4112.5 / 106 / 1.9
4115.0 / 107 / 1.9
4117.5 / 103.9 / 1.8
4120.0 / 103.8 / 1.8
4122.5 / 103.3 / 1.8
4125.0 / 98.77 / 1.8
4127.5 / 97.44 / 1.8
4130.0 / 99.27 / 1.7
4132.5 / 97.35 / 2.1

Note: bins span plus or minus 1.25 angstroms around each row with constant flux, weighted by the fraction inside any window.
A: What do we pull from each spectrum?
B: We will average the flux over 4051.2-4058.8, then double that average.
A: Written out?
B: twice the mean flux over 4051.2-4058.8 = 188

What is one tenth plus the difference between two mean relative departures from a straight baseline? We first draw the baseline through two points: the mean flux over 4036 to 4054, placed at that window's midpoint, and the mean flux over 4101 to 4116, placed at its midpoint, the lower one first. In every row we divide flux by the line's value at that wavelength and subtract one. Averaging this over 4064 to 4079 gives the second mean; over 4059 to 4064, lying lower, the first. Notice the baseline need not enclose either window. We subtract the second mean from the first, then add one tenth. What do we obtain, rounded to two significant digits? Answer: 0.13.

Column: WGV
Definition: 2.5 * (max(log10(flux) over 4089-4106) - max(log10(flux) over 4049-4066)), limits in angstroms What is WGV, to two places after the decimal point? 0.13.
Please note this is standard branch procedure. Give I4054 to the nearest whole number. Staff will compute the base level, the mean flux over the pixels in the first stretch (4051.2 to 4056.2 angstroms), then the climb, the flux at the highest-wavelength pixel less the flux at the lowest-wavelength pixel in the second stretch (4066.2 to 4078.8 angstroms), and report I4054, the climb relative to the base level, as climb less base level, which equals -93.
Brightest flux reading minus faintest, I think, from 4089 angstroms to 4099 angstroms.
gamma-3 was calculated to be 8.4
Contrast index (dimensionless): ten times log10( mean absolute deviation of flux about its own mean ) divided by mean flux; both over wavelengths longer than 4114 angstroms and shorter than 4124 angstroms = 0.01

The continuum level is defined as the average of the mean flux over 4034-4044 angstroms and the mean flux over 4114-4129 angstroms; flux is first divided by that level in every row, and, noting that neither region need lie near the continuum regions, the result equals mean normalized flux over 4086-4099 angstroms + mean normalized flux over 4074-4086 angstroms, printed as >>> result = 2.10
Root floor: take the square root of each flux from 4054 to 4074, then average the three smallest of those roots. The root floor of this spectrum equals 9.65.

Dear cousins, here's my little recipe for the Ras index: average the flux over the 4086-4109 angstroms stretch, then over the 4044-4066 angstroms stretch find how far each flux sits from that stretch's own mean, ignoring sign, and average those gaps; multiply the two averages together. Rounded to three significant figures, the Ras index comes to 226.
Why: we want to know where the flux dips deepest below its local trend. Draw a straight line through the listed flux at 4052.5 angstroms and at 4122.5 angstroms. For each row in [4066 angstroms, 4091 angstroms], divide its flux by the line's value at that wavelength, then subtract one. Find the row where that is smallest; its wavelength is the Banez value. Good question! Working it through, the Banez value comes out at 4070.0 angstroms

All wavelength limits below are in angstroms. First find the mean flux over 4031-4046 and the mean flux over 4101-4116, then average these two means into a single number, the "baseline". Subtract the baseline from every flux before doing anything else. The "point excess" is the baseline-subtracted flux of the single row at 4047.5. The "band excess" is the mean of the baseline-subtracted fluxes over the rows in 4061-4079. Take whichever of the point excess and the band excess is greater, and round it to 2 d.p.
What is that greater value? -3.19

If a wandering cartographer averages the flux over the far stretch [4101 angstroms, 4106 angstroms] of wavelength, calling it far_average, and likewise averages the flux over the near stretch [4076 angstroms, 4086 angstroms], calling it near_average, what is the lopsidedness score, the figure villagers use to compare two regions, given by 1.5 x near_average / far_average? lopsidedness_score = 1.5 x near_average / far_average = 1.39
